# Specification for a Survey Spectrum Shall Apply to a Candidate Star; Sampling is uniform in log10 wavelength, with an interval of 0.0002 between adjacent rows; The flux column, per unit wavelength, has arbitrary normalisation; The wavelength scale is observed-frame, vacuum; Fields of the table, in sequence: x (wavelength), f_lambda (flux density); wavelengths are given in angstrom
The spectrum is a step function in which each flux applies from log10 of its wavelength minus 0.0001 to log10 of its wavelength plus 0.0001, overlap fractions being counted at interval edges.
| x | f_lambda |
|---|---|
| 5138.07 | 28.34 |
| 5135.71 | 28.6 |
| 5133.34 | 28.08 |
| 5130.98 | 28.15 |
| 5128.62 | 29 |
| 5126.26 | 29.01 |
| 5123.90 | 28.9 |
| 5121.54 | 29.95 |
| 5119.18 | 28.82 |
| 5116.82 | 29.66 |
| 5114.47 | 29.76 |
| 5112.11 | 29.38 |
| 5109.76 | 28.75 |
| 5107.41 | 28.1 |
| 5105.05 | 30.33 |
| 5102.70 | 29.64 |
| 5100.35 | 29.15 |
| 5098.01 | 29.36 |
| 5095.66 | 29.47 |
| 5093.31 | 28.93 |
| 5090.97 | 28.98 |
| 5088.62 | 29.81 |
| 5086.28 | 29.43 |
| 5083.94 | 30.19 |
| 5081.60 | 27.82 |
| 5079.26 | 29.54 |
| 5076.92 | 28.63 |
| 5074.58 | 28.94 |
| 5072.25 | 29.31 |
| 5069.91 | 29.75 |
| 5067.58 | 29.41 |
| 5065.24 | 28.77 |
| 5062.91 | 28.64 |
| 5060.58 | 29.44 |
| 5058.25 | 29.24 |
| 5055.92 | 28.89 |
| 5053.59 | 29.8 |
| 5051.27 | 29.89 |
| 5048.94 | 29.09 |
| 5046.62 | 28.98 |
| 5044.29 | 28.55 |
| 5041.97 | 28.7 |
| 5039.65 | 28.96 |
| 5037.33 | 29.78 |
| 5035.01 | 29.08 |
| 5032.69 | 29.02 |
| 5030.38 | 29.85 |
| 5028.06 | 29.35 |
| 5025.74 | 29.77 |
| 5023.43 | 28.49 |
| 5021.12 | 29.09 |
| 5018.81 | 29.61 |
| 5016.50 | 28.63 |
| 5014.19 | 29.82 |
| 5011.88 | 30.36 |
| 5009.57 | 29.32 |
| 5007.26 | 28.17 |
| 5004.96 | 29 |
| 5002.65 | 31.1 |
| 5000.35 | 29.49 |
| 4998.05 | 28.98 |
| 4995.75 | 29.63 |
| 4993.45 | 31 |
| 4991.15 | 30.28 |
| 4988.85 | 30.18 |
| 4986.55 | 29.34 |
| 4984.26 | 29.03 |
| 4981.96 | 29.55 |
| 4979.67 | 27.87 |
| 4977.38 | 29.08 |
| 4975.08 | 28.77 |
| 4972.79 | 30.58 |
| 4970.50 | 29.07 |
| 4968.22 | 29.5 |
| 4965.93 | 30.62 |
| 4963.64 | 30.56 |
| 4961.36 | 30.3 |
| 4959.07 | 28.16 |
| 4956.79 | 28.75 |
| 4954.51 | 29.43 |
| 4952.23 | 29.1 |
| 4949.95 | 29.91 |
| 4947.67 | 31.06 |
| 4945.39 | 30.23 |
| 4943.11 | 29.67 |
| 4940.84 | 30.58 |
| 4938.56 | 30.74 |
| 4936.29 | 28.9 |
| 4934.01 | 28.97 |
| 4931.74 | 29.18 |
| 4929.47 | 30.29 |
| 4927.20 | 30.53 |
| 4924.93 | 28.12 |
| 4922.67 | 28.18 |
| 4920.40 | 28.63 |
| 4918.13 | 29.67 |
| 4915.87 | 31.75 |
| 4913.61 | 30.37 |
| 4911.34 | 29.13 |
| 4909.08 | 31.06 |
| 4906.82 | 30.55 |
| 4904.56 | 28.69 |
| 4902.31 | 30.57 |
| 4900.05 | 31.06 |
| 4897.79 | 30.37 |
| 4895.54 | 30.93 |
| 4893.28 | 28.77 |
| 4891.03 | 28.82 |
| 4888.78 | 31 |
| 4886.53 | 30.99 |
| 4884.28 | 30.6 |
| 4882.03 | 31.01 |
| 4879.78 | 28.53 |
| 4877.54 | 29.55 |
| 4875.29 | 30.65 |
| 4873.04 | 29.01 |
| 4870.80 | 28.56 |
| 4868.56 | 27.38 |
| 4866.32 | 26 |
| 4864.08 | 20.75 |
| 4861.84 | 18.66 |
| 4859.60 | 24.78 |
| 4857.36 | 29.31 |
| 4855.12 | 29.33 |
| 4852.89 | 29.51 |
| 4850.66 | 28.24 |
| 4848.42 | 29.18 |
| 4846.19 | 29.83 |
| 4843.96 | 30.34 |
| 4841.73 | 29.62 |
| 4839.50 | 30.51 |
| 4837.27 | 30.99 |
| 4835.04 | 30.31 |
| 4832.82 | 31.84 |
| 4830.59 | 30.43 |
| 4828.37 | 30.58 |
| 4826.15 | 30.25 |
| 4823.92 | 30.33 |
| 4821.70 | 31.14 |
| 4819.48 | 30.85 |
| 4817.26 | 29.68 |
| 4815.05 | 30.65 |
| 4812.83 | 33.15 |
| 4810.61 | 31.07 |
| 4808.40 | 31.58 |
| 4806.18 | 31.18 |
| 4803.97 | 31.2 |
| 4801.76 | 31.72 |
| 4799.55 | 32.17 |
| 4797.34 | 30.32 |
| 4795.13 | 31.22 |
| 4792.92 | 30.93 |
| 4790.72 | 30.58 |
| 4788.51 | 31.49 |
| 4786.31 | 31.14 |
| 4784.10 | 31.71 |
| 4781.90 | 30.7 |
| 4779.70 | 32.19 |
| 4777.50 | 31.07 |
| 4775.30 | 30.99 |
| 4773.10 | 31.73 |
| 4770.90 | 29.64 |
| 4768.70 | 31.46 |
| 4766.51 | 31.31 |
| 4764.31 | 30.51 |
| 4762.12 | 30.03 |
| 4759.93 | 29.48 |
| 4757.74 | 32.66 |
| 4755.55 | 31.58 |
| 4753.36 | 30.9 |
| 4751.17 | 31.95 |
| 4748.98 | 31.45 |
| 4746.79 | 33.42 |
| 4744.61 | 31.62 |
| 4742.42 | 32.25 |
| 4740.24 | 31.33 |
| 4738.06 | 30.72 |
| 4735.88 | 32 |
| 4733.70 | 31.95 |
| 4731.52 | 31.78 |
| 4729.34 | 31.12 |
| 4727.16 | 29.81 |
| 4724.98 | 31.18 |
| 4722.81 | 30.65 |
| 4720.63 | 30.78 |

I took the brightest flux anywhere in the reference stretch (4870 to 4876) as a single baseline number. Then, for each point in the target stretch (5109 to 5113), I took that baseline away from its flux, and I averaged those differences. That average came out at -1.6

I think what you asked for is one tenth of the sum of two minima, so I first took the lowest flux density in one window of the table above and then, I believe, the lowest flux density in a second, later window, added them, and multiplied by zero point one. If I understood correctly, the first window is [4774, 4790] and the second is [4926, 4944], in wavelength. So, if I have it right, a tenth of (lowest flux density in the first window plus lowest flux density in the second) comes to 5.96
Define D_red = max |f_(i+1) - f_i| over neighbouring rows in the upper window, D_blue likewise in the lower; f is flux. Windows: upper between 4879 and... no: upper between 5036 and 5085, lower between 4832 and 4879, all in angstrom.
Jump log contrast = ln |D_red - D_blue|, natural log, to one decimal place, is 1.3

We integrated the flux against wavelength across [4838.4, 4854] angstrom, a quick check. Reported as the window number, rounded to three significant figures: 462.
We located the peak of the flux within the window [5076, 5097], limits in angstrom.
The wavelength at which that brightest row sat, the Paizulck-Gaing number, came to 5083.94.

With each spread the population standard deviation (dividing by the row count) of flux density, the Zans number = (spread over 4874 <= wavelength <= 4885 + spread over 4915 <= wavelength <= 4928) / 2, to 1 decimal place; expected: 1.1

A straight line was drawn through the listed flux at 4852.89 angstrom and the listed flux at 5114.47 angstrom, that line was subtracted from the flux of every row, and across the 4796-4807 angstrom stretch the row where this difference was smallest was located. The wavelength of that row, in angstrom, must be 4797.34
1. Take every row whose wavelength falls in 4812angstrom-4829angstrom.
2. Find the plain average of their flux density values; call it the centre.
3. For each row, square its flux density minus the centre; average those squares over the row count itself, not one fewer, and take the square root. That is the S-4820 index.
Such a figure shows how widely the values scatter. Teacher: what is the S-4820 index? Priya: 1.0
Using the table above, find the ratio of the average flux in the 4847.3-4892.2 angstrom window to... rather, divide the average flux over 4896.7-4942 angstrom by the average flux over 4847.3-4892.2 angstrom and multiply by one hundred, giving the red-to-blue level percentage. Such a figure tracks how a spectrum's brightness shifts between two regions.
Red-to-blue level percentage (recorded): 106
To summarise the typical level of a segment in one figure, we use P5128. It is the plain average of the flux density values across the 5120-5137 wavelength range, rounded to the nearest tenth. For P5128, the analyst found 28.8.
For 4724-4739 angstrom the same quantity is 31.2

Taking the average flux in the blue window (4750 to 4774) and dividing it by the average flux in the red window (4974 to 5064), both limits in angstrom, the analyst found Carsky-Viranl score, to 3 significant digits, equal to 1.06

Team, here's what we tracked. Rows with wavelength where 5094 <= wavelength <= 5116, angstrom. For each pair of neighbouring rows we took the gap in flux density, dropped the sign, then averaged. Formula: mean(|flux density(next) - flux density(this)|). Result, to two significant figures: 0.67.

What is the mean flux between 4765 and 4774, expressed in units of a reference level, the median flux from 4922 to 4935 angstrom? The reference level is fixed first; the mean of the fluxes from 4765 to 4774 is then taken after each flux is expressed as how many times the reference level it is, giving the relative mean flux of 1.07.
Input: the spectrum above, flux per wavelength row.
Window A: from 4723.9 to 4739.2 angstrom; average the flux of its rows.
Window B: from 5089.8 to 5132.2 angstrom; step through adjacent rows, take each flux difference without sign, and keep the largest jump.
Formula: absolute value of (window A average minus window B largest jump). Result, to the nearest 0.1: 29.0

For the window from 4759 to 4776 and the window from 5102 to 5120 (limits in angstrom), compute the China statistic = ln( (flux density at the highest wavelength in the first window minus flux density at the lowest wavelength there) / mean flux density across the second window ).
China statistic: -2.97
